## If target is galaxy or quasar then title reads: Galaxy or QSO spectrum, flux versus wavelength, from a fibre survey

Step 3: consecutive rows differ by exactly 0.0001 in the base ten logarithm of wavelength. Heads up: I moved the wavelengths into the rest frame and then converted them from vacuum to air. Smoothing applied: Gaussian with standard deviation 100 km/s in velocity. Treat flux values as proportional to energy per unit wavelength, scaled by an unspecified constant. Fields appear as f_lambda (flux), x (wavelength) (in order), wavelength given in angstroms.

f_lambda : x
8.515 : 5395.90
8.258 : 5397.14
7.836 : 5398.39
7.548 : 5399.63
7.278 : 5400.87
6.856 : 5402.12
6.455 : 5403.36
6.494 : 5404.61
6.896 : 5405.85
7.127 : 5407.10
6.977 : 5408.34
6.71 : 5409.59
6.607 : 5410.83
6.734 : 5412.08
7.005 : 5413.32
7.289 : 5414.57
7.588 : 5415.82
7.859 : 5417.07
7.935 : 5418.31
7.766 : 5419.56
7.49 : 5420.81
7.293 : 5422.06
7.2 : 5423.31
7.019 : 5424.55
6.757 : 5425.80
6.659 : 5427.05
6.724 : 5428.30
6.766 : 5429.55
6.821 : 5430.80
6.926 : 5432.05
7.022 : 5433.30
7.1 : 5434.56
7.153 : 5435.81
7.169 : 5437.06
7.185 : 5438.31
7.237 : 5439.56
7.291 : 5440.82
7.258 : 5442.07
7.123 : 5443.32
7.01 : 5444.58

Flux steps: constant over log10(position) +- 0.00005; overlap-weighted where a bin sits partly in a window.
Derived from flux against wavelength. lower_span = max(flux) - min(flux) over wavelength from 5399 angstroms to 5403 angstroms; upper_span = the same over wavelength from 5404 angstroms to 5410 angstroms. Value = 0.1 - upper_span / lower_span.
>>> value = -0.8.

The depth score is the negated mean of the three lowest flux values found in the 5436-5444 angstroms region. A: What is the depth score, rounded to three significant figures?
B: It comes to -7.16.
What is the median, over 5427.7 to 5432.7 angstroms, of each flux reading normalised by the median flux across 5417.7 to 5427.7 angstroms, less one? -0.06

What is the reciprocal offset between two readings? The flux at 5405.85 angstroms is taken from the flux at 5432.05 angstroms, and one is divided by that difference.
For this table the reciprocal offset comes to 33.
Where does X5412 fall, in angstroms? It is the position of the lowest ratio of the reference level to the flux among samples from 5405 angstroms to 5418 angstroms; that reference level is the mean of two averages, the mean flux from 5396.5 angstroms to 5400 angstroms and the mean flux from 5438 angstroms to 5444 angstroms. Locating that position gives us 5417.07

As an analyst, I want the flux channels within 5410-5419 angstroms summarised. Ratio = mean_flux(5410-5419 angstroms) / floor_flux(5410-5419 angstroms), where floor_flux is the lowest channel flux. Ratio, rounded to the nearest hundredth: 1.10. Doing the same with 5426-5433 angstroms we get 1.02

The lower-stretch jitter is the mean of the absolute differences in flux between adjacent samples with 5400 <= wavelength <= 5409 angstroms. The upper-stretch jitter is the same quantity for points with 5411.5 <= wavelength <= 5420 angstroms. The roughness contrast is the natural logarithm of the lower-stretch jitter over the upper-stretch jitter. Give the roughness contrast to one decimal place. 0.2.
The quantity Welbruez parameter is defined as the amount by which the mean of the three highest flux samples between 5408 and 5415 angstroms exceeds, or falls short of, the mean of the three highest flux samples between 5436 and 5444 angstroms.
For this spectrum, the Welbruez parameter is -0.17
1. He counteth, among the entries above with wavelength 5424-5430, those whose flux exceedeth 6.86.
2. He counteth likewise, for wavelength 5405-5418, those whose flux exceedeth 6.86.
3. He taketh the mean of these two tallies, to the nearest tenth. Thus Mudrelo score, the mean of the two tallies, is 4.0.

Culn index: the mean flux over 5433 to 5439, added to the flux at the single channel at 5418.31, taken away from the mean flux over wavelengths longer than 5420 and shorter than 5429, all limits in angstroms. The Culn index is -8.0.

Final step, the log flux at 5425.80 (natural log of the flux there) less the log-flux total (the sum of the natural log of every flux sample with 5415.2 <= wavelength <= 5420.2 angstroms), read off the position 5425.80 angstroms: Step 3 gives -6.3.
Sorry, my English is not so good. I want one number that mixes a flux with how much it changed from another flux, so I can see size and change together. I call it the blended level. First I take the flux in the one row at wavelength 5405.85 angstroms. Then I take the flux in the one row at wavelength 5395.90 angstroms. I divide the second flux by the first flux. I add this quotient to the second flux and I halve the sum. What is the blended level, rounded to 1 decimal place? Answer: 4.9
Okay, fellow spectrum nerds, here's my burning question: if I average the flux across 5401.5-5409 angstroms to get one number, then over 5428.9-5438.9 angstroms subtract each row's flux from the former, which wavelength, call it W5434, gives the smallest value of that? 5438.31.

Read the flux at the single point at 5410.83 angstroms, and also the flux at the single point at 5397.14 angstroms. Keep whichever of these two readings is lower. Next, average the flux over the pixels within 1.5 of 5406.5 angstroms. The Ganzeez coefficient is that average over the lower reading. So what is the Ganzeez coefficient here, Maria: 1.06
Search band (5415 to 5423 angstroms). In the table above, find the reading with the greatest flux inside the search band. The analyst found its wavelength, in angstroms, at 5418.31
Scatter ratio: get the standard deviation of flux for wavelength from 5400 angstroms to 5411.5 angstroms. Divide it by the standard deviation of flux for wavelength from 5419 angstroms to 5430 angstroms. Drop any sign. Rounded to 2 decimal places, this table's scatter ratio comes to 0.72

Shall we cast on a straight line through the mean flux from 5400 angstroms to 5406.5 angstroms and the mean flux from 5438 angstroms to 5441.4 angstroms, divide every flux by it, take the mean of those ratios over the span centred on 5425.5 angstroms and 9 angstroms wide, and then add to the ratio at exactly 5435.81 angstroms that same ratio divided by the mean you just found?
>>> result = 2.01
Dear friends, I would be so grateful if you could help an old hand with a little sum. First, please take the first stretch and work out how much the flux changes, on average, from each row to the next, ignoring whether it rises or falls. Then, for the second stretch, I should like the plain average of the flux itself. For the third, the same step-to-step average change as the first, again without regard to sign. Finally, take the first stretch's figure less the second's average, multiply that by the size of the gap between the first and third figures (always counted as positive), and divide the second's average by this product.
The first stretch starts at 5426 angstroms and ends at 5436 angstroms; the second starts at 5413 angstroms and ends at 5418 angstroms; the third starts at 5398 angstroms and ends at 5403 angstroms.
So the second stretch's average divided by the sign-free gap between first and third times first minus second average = -3.9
